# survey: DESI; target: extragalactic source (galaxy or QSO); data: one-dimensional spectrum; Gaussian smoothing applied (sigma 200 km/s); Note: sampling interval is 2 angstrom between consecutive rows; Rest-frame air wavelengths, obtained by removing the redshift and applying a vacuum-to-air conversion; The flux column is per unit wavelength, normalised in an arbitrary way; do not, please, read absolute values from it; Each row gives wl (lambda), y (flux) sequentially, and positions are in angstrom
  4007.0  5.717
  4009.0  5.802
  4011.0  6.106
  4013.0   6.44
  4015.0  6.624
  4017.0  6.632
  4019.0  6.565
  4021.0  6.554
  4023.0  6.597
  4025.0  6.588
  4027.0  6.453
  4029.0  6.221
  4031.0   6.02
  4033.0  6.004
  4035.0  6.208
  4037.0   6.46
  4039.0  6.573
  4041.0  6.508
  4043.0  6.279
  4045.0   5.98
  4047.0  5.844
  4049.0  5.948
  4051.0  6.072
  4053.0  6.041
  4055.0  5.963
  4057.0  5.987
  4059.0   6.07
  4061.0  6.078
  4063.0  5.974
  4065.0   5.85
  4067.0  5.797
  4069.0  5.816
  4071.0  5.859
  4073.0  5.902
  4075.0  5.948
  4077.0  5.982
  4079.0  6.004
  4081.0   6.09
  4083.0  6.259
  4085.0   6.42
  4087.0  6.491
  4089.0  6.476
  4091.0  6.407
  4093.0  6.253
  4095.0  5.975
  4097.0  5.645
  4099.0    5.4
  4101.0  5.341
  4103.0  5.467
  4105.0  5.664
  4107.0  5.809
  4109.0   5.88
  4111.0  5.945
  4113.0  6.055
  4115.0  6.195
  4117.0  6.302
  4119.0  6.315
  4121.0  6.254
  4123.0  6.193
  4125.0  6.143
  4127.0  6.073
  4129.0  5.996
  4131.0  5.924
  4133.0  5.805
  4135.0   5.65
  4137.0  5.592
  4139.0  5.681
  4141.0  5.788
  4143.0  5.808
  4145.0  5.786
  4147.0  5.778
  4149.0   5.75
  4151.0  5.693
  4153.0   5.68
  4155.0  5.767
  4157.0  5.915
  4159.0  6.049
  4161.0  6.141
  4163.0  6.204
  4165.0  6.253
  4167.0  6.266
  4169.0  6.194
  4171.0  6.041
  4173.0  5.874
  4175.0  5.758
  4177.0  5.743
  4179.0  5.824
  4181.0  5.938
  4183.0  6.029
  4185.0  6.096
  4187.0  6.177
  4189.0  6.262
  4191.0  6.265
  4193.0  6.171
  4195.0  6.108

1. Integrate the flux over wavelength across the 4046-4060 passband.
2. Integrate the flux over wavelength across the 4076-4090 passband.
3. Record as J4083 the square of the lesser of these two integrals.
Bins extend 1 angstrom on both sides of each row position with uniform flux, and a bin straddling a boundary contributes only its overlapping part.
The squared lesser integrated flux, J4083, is 7031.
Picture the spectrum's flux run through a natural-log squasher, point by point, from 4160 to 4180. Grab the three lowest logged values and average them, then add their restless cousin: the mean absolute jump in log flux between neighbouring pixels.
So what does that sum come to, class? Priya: 1.77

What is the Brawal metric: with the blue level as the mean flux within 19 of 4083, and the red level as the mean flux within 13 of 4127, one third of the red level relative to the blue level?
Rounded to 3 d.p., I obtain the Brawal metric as 0.334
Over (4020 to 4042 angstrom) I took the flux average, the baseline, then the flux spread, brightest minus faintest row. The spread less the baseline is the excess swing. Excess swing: -5.79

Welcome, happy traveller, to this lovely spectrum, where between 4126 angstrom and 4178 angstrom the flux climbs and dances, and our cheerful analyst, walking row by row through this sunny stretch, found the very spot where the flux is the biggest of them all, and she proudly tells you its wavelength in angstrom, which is 4167.0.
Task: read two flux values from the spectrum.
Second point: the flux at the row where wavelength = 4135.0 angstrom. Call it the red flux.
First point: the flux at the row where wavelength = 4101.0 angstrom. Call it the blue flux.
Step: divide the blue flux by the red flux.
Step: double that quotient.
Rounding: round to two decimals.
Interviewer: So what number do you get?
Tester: 1.89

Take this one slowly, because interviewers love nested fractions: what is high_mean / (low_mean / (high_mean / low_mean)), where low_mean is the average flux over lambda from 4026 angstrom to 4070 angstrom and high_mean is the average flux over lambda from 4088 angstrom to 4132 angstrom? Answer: 0.964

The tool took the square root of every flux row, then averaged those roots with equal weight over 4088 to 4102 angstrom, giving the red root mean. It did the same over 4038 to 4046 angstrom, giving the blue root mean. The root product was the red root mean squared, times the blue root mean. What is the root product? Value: 14.9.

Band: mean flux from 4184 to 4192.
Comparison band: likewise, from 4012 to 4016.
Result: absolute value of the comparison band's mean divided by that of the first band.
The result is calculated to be 1.05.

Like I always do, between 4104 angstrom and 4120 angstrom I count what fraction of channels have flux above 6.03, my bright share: 0.50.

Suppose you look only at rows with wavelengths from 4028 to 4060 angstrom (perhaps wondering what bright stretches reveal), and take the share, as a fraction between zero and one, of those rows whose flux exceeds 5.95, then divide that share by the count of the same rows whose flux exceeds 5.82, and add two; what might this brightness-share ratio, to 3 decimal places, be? 2.055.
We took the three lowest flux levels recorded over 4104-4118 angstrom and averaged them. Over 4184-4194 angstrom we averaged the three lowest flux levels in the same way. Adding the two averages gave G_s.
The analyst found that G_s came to 11.9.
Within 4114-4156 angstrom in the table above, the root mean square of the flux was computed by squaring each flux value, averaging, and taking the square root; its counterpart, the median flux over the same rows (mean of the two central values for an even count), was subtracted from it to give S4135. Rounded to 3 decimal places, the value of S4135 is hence 0.113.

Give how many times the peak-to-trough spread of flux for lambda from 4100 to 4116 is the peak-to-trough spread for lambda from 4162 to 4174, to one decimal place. 2.2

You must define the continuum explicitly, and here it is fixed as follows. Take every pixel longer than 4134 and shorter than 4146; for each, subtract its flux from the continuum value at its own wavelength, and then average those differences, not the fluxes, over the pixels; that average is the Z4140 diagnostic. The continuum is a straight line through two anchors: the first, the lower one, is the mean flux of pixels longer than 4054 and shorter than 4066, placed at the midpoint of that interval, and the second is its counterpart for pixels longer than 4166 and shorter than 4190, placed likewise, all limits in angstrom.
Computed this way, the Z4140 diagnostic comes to 0.29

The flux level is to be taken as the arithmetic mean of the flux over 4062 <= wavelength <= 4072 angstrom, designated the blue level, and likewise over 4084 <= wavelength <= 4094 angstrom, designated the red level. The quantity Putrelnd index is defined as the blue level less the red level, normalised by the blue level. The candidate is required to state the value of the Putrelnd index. -0.09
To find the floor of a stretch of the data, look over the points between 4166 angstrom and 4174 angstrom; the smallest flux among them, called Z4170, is 5.874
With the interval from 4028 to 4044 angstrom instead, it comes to 6.004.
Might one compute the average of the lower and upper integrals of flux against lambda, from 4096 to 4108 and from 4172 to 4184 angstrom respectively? 68.5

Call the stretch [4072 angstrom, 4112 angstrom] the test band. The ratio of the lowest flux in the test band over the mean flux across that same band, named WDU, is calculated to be 0.895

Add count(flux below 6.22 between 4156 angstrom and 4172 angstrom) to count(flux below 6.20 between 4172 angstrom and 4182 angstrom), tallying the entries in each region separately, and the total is 11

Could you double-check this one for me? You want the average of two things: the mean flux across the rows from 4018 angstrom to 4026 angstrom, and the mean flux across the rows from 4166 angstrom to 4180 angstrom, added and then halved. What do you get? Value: 6.27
